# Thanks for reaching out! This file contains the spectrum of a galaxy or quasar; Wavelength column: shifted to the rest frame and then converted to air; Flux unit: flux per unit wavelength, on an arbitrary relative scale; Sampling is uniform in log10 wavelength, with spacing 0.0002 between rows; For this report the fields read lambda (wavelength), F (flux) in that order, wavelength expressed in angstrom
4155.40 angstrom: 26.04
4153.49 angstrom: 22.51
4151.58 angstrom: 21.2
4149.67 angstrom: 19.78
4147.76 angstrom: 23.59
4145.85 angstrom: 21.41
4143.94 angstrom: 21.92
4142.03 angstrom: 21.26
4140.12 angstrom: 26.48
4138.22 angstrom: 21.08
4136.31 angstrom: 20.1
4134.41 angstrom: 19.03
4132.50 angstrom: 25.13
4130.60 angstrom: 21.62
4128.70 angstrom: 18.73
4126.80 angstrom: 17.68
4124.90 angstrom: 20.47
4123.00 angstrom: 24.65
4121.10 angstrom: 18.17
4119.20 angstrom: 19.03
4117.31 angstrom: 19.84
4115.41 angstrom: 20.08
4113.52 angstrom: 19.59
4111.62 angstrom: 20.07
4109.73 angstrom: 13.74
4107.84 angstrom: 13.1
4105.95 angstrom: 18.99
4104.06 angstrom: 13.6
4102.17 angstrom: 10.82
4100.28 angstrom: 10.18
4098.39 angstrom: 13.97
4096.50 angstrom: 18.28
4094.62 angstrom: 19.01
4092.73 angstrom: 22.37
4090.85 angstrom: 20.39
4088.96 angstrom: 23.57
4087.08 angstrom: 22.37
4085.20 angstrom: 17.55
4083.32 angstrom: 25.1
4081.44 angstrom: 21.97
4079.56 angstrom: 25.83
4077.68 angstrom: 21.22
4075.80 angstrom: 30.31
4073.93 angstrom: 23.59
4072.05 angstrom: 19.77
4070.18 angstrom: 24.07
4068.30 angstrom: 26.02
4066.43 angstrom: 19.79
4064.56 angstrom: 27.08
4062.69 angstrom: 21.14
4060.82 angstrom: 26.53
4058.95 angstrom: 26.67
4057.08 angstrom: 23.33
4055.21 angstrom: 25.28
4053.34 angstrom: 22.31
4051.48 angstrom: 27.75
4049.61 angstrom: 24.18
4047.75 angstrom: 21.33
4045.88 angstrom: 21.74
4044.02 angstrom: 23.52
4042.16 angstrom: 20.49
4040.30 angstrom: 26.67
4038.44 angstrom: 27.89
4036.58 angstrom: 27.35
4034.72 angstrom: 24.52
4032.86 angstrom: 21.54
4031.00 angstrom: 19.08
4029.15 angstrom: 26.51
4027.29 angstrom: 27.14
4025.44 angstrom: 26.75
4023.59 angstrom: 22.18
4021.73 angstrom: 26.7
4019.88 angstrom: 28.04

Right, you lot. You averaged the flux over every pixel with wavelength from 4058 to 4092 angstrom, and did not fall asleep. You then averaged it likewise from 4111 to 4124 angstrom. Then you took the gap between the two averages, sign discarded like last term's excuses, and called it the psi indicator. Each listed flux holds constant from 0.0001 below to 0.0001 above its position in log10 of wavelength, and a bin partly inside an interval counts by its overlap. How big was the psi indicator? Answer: 3.3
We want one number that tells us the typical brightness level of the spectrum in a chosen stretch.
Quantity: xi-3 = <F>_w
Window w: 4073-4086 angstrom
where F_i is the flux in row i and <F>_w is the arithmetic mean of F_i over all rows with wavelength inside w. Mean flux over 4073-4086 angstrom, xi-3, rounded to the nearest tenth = 23.7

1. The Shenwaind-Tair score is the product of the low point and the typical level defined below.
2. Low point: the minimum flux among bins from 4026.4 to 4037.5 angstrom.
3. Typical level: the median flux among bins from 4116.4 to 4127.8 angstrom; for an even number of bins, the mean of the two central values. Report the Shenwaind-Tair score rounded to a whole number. 371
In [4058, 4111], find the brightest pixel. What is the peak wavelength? 4075.80 angstrom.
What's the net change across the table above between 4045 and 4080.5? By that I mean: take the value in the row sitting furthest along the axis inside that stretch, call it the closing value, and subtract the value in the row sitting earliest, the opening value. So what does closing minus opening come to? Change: 4.1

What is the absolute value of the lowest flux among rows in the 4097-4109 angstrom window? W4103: 10.2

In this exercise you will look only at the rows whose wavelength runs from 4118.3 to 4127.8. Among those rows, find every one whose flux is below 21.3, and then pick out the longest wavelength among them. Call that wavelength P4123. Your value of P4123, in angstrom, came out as 4126.80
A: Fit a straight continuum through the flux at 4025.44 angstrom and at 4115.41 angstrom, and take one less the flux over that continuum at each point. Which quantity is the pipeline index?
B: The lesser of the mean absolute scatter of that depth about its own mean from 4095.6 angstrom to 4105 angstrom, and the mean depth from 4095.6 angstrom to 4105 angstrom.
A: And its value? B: 0.11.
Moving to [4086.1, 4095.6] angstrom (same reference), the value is 0.02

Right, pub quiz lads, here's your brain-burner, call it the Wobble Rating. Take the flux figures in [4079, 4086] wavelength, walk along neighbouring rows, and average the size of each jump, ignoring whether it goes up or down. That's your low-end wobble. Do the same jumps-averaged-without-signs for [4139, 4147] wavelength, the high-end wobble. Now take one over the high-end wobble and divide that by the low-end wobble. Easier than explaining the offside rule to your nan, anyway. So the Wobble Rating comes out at 0.10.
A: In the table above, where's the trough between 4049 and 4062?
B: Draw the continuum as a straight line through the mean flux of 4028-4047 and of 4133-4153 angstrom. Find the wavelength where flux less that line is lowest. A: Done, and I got 4053.34 angstrom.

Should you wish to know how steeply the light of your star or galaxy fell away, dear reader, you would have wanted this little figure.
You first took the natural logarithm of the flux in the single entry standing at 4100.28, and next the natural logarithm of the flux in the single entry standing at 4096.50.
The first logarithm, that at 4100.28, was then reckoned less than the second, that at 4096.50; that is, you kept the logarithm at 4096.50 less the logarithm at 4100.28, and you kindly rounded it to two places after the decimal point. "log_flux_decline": 0.59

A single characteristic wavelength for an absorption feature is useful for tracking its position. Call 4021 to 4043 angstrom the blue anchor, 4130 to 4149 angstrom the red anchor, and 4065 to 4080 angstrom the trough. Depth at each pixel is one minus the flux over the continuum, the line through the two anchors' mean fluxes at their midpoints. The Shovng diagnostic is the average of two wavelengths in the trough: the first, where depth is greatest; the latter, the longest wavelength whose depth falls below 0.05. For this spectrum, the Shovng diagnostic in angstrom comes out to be 4073.0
